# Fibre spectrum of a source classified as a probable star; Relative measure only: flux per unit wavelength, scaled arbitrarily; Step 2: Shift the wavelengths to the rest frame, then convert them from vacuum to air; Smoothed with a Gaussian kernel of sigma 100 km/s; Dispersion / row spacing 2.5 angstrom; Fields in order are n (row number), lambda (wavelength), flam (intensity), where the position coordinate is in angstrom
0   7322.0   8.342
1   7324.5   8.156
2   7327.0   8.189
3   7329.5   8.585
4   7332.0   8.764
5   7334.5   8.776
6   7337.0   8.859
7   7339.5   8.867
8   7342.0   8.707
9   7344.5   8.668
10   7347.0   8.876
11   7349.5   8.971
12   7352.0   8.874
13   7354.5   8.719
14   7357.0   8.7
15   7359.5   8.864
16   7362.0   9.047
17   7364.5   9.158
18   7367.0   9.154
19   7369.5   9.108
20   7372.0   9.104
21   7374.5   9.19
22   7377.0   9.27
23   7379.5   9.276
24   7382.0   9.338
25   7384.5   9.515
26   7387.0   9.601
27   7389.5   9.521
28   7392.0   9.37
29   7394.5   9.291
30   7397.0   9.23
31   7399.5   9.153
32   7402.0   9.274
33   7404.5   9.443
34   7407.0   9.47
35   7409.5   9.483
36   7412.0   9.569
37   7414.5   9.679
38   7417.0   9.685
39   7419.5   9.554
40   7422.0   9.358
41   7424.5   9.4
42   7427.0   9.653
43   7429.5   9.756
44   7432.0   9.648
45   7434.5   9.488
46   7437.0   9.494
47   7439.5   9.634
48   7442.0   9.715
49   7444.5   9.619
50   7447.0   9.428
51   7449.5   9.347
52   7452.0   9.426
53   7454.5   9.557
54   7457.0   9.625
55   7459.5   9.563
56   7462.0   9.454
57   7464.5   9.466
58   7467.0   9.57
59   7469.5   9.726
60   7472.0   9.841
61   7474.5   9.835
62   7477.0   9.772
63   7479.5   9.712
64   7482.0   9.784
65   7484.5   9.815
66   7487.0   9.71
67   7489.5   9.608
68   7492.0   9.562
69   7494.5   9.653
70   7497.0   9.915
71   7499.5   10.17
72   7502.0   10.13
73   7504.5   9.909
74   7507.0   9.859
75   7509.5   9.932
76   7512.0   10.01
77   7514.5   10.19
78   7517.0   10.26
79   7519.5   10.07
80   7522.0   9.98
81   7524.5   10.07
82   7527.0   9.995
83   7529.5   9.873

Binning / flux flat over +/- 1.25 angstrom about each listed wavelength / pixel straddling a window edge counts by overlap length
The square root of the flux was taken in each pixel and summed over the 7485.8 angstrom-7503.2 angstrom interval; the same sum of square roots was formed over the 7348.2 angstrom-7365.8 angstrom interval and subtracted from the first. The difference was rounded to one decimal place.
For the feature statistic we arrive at 1.0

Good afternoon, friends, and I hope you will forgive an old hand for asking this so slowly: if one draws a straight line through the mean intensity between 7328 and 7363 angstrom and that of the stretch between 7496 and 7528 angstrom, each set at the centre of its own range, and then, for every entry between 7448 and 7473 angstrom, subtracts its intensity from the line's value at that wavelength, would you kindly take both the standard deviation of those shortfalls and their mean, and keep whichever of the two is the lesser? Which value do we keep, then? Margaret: 0.10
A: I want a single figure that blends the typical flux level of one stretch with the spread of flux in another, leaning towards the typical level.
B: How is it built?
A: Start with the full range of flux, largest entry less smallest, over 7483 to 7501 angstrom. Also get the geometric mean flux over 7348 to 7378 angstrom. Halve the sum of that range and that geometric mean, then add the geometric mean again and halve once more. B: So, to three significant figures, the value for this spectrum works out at 6.91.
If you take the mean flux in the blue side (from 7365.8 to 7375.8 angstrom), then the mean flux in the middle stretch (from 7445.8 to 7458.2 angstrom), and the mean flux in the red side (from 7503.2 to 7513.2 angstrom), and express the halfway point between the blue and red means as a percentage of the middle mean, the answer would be 101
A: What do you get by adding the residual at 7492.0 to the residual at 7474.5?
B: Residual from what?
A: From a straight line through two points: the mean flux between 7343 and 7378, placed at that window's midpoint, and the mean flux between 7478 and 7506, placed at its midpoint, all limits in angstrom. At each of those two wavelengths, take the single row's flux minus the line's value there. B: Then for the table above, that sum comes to -0.12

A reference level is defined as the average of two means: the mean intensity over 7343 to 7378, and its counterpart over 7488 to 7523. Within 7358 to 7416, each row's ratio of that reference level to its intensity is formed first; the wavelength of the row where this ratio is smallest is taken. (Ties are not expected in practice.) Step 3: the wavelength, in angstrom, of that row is 7414.5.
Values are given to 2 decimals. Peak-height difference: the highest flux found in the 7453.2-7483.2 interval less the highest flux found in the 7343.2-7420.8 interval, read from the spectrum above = 0.16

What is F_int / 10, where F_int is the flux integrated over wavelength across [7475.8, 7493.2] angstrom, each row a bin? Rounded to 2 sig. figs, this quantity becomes 17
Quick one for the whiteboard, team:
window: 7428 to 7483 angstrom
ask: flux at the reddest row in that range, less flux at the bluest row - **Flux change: 0.0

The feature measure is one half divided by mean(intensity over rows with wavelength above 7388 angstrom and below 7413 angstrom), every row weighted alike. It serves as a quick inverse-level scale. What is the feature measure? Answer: 0.053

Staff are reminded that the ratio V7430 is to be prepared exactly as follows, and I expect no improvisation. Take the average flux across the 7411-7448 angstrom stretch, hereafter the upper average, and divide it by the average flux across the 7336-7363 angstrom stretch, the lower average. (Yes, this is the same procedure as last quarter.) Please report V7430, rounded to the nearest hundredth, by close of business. 1.08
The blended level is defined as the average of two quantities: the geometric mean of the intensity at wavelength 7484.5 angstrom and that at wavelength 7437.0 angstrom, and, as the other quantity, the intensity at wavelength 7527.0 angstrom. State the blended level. 9.8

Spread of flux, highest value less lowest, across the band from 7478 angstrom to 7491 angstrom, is 0.21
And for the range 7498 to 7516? 0.33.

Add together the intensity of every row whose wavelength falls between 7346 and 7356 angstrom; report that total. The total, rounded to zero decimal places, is 35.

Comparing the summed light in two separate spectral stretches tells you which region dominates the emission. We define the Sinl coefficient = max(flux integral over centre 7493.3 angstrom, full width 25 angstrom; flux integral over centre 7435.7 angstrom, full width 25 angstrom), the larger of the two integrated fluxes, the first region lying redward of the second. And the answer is 246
